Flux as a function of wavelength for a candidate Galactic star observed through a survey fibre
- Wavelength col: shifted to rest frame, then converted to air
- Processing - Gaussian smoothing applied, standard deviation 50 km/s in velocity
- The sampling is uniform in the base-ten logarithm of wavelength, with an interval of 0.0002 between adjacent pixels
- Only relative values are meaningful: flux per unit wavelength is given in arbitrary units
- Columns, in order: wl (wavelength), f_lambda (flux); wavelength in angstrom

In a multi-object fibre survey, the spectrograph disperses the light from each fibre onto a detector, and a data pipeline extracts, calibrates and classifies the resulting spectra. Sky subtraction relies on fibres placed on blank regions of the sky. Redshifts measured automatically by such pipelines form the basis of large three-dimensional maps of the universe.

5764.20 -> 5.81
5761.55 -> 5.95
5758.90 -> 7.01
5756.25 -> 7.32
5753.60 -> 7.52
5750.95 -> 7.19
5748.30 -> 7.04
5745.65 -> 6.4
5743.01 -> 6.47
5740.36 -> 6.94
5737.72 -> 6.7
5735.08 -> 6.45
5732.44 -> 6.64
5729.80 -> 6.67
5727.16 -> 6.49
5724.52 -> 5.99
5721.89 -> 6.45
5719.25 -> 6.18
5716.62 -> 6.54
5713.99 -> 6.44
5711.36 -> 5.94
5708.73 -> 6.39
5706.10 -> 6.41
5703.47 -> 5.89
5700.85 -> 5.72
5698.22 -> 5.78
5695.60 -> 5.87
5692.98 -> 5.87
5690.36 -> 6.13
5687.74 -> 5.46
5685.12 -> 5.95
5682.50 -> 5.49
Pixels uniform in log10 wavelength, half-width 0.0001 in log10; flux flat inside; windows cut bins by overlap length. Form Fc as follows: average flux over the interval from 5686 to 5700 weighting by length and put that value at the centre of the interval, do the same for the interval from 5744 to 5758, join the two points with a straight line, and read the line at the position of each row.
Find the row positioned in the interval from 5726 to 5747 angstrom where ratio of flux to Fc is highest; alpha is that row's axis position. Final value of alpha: 5740.36 angstrom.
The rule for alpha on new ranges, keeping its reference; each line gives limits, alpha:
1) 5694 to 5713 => 5706.10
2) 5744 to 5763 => 5753.60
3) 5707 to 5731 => 5708.73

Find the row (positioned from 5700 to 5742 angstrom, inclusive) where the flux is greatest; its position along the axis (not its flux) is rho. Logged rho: 5740.36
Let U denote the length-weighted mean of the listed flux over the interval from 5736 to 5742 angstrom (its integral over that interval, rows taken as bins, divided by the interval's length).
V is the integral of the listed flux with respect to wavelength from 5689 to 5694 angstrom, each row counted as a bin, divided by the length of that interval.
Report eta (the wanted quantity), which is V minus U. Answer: -0.77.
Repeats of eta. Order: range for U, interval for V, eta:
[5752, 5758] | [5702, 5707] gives -1.26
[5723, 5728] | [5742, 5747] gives 0.21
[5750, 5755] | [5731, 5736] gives -0.81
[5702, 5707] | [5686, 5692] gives -0.31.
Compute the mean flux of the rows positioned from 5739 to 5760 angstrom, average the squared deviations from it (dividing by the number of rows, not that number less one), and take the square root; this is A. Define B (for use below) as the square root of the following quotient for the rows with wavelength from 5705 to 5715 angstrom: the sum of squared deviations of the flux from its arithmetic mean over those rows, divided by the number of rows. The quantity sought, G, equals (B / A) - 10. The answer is -9.4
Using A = 0.36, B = 0.21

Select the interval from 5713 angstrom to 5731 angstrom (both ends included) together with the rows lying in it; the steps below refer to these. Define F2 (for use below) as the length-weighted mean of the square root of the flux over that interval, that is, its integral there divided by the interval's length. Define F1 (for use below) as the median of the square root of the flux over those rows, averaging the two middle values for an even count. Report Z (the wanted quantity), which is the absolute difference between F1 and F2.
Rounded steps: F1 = 2.54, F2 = 2.53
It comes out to 0.012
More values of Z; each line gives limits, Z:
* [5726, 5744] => 0.003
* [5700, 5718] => 0.037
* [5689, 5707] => 0.015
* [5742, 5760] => 0.008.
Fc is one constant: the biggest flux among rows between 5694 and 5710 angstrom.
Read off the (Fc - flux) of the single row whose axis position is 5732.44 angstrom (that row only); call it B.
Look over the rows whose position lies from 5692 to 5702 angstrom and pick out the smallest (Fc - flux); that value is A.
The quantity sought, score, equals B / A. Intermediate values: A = 0.54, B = -0.2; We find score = -0.4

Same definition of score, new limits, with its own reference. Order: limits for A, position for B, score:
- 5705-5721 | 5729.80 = 2.0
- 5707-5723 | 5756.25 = 7.0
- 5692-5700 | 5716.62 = -0.2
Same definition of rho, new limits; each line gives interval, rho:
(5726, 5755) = 5753.60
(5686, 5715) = 5713.99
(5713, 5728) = 5716.62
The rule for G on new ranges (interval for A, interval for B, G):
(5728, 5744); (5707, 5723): -8.8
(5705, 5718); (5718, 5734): -8.8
